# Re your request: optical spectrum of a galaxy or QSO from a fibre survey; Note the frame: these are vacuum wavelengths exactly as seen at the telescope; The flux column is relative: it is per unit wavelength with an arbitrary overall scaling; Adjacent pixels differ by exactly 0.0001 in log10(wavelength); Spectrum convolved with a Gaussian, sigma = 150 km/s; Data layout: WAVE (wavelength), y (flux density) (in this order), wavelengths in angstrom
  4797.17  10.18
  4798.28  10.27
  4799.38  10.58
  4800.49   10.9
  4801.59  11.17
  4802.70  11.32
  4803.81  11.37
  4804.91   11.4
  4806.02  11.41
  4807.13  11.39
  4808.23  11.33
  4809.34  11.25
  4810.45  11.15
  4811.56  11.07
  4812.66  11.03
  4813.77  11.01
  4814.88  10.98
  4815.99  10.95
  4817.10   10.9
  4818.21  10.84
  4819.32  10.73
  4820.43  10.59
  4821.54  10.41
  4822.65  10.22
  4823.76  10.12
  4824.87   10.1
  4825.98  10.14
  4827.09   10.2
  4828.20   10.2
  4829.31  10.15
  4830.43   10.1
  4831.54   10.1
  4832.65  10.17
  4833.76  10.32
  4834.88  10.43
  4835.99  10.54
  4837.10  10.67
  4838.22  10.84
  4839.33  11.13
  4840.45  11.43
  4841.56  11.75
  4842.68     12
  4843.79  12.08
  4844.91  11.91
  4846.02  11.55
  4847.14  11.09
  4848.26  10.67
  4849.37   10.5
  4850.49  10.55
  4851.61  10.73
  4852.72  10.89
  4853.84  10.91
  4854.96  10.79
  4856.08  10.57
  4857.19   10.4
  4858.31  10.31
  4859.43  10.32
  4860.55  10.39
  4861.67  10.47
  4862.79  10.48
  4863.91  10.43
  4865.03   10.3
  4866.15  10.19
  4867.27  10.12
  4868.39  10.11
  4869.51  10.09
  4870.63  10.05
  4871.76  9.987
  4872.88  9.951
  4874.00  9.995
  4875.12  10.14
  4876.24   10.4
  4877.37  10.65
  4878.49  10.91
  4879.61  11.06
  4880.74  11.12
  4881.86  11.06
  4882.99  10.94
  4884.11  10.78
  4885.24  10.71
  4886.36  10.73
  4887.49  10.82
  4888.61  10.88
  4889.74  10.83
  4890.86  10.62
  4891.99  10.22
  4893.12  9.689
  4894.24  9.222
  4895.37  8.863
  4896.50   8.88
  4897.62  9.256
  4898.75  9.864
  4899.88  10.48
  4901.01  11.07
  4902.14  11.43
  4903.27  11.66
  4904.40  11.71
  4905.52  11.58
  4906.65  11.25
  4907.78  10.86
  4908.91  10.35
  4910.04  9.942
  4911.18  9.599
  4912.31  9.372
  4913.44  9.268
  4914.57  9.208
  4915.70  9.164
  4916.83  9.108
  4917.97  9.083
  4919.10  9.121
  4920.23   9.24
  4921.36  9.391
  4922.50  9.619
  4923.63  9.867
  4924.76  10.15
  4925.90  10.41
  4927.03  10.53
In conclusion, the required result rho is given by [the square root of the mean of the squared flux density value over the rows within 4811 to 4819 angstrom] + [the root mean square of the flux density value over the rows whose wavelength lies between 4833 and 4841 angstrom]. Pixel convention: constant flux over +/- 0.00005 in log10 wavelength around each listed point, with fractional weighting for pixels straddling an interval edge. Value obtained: 21.7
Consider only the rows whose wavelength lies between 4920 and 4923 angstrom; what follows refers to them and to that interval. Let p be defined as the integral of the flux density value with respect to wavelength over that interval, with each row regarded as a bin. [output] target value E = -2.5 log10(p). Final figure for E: -3.63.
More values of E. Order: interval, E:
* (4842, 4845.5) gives -4.06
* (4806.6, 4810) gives -3.96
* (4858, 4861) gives -3.73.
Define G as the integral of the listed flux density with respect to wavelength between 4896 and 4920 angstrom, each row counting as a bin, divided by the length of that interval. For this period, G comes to 10.1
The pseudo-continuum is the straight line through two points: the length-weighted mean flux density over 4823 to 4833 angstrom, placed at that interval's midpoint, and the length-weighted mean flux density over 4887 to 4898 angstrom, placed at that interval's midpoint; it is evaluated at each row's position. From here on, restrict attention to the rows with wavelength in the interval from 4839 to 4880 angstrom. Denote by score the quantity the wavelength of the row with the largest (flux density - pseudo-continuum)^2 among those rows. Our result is 4843.79 angstrom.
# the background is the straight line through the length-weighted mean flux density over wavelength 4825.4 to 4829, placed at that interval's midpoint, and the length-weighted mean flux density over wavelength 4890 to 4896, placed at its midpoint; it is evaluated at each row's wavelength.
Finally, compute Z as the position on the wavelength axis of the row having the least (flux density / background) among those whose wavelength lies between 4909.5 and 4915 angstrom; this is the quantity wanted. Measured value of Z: 4914.57 angstrom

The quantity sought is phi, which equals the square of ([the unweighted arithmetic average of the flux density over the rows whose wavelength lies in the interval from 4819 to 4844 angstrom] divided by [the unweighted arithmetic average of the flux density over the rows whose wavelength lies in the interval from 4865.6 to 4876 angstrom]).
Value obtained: 1.11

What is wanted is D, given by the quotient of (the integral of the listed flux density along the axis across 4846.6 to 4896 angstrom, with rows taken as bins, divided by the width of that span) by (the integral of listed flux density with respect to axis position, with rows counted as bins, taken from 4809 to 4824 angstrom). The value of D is 0.06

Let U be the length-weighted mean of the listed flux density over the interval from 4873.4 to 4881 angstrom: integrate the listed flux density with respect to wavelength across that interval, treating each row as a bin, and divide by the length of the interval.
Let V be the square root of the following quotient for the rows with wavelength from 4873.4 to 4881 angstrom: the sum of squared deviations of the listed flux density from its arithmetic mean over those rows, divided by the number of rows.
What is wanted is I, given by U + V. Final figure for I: 11.0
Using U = 10.6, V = 0.41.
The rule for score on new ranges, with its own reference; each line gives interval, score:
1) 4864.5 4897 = 4880.74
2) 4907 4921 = 4907.78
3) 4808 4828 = 4808.23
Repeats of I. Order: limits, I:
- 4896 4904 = 11.4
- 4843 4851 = 11.8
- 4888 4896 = 10.8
